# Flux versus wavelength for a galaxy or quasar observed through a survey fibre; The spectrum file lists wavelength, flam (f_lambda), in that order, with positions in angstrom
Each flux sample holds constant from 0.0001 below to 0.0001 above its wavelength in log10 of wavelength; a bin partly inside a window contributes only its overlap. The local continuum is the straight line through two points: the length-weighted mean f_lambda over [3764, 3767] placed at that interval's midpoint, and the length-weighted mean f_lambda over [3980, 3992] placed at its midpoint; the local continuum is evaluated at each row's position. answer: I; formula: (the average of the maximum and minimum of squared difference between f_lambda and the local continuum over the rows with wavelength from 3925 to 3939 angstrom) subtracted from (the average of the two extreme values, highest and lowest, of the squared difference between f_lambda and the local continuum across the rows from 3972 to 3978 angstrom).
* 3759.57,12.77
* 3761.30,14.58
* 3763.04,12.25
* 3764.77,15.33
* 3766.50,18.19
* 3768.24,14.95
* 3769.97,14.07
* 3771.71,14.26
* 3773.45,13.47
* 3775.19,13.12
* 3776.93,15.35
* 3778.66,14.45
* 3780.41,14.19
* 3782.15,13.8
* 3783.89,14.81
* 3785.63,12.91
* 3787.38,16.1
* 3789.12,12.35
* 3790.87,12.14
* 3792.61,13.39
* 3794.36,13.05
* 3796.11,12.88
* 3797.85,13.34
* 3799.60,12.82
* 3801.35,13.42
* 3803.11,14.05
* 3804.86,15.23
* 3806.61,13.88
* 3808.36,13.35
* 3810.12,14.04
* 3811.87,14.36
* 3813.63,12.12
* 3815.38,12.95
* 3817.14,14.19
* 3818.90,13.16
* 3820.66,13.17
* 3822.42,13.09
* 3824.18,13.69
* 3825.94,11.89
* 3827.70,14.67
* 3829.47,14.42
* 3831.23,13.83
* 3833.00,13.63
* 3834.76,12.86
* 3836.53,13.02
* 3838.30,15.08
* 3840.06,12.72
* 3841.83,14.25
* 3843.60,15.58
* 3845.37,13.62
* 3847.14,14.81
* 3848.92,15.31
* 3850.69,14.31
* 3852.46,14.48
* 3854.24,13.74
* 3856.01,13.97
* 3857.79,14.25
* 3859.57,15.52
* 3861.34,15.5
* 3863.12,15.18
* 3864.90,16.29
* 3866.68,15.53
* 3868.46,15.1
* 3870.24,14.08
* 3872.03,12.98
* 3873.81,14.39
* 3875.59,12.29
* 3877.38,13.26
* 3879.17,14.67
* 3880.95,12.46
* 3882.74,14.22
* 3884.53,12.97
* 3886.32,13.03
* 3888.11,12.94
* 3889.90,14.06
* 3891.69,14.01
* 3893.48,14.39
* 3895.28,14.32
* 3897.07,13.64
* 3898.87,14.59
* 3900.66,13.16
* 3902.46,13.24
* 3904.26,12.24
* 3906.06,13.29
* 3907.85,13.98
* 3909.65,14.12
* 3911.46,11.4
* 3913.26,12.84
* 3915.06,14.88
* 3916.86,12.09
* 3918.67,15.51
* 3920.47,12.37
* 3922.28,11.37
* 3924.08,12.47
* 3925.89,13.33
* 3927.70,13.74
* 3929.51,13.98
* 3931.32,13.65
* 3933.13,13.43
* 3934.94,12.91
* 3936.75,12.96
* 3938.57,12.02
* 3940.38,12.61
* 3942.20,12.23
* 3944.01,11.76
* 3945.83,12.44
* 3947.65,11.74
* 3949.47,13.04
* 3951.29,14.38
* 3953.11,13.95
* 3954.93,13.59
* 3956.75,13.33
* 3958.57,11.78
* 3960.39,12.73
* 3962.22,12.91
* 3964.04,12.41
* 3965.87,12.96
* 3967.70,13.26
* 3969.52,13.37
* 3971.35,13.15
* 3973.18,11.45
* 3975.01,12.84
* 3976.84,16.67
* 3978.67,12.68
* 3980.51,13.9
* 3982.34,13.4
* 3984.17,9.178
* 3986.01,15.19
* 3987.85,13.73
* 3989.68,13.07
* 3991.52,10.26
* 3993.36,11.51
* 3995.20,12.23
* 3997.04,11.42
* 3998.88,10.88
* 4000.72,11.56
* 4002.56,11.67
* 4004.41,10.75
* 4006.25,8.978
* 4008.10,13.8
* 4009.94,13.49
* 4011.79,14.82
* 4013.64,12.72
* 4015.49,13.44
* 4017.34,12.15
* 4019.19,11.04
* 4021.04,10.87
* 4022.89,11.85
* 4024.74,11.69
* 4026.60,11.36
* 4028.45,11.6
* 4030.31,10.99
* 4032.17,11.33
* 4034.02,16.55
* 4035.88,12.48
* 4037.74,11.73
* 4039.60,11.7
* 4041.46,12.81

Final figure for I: 5.9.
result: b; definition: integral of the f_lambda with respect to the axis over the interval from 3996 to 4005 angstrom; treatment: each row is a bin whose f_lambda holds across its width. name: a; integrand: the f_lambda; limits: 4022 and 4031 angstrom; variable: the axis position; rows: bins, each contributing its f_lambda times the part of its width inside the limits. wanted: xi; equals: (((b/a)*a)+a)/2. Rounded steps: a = 104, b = 102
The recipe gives 103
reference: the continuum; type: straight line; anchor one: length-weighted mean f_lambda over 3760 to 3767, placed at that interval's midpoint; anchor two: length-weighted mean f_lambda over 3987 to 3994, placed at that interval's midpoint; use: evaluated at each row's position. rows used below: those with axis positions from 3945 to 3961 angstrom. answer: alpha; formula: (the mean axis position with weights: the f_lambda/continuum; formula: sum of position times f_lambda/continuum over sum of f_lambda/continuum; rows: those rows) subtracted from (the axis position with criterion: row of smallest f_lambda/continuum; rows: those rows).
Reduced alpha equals -5.5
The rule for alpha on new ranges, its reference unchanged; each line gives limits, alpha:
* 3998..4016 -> -1.4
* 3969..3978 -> -0.2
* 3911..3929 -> -8.2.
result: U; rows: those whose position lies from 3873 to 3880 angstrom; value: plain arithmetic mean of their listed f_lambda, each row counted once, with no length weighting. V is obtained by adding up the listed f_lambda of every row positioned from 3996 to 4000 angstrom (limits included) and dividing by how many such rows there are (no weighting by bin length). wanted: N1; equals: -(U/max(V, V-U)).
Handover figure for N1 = -1.22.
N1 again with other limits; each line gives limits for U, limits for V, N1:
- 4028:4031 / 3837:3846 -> -0.79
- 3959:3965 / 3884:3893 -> -0.95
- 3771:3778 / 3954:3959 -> -1.09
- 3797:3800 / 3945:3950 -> -1.05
